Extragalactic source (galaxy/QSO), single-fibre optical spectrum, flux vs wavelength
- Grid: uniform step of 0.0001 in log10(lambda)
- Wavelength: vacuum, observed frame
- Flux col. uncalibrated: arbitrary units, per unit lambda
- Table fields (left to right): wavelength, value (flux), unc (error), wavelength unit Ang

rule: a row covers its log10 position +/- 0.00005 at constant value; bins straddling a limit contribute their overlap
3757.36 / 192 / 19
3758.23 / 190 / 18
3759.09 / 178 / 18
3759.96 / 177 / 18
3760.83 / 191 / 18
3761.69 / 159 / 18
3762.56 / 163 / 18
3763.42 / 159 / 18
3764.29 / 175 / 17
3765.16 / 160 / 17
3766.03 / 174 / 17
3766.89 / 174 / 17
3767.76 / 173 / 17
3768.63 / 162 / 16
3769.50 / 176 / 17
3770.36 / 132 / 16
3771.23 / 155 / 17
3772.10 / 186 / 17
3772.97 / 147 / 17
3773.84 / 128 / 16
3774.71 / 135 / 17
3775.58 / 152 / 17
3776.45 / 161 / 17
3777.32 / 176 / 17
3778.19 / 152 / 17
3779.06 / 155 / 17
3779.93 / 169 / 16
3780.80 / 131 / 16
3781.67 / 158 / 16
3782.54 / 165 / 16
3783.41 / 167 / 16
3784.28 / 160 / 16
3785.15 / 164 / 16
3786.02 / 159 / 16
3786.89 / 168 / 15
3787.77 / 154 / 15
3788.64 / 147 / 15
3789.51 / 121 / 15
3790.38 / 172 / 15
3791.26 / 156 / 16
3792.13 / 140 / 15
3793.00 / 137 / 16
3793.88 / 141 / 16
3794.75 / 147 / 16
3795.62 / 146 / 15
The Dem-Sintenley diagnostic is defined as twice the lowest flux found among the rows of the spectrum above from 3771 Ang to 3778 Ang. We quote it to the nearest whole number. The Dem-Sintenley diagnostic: 256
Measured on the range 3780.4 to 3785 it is 262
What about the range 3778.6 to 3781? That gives 262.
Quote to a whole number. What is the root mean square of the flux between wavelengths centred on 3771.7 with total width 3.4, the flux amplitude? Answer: 156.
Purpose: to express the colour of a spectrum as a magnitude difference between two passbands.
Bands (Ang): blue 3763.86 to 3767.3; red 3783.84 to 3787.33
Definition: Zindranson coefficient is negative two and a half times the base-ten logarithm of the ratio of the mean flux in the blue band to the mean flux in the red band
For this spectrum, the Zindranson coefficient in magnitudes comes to -0.052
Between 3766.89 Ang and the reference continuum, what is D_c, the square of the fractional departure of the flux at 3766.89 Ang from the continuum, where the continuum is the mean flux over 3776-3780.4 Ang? 0.005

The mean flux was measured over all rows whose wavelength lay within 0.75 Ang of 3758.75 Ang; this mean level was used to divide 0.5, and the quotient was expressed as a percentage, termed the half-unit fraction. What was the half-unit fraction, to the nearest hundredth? 0.27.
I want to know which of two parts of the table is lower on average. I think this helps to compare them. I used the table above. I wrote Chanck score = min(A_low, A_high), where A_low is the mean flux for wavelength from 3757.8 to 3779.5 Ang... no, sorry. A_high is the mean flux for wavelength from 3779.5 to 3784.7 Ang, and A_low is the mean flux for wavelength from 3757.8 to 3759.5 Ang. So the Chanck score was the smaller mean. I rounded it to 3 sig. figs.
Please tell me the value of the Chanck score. 158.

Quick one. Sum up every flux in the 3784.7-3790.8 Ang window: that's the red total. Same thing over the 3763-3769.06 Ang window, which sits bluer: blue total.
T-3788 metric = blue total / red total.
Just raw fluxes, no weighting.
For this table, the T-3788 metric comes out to 1.08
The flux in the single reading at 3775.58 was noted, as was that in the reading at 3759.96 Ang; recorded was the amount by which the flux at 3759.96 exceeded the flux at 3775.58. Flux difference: 25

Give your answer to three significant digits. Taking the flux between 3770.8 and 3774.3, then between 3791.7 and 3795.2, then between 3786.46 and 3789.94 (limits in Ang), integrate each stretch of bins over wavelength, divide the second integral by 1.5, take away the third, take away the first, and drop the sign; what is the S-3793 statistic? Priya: 721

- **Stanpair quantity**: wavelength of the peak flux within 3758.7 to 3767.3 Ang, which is 3760.83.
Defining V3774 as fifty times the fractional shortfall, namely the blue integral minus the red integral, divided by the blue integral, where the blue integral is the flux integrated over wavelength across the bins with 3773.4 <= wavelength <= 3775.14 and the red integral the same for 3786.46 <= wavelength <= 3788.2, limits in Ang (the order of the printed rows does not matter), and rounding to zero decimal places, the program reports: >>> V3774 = -11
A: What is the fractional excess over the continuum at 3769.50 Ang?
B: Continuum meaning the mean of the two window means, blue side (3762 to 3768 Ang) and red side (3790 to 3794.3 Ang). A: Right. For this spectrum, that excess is 0.11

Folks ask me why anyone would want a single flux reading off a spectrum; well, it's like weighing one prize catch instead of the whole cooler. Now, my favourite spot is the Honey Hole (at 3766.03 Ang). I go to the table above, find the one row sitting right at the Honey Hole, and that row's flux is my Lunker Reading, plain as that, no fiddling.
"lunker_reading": 174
